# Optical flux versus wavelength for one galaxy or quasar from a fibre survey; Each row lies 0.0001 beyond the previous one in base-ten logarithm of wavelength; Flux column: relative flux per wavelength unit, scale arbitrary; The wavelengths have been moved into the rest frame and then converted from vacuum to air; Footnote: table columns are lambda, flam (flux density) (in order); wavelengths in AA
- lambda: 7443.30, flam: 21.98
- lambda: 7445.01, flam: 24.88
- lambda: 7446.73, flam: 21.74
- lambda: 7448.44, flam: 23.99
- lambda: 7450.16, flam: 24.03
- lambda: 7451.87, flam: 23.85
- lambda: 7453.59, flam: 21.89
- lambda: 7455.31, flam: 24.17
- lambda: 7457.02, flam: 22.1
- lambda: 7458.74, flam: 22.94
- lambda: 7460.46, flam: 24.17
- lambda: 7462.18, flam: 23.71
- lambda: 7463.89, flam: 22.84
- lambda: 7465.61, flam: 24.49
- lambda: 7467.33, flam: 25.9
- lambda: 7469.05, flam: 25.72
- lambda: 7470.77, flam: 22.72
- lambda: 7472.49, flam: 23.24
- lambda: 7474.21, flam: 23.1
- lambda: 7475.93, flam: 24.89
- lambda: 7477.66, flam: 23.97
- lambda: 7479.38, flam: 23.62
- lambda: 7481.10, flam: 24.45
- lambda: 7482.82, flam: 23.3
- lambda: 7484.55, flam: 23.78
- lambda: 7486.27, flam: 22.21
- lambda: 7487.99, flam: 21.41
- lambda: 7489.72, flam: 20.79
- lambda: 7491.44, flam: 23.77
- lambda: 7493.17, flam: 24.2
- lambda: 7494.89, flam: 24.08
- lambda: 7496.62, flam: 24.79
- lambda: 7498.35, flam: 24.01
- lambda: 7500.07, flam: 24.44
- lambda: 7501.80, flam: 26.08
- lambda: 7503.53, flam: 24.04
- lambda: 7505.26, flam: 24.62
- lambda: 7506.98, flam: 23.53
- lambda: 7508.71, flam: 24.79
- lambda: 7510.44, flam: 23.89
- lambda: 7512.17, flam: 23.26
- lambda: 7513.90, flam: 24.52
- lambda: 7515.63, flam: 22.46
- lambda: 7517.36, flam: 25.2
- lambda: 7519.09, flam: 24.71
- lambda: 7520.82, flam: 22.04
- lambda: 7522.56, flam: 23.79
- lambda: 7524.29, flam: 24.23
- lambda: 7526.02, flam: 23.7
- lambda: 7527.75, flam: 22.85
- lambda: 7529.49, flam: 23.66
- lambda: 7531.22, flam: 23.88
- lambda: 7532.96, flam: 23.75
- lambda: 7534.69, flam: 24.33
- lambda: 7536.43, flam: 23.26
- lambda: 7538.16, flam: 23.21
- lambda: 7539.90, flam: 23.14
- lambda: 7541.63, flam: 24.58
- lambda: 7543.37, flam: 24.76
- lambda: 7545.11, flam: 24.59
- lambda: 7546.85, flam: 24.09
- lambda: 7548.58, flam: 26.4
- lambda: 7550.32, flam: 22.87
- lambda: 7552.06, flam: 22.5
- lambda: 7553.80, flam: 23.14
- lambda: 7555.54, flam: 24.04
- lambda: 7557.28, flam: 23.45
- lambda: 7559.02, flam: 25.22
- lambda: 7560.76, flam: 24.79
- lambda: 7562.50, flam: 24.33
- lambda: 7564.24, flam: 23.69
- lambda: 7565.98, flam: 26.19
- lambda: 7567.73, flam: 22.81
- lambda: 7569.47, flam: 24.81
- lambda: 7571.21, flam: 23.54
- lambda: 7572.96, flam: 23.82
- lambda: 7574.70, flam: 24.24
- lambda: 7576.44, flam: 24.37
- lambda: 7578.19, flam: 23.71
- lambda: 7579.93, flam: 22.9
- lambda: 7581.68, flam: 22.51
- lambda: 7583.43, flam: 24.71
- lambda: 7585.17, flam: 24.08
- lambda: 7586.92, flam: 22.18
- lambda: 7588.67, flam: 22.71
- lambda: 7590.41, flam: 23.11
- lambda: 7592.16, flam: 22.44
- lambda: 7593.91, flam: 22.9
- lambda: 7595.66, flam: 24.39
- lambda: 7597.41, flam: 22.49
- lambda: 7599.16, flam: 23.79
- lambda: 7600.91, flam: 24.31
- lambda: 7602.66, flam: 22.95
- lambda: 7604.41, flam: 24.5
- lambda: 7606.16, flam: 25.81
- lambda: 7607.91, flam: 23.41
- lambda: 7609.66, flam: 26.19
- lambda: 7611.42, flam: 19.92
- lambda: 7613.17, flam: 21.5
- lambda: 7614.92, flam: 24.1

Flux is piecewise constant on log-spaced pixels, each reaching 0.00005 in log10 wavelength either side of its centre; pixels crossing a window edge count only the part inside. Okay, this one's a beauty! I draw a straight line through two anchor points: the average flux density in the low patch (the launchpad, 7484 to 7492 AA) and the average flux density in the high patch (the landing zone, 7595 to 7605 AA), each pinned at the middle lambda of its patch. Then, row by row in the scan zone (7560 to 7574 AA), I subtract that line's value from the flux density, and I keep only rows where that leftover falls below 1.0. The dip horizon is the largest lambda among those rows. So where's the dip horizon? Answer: 7572.96 AA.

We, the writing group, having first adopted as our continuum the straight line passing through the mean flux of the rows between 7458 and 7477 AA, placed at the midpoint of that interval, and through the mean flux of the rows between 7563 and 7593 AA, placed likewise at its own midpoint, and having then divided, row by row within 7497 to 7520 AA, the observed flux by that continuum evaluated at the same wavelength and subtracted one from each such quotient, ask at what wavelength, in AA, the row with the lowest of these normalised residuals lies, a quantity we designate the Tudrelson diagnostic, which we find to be 7515.63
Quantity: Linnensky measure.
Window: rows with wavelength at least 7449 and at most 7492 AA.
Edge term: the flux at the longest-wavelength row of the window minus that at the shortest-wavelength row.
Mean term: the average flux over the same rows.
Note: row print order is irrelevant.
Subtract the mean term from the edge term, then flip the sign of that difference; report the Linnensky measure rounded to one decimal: 23.7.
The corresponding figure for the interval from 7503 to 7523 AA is 24.2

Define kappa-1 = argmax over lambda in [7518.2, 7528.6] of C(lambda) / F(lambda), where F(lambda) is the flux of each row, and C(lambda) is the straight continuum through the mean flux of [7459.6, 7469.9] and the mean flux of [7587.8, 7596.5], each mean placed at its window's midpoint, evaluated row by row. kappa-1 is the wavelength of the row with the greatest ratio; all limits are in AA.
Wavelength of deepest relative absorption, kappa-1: 7520.82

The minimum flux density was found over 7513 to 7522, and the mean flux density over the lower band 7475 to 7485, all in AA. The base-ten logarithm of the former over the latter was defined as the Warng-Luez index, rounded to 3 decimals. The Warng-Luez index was -0.037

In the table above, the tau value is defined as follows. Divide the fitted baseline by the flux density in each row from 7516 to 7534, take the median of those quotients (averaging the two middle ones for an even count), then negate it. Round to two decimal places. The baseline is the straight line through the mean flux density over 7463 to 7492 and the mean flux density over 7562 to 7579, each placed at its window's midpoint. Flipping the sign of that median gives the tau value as -1.00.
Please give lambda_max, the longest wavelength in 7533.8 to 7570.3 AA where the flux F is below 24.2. 7567.73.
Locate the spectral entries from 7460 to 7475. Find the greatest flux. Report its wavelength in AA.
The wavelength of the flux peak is 7467.33 AA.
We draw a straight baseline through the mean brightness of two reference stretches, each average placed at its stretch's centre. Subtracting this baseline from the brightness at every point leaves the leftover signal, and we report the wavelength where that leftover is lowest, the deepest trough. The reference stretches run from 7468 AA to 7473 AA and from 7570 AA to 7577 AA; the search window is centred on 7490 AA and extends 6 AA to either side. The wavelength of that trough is 7489.72 AA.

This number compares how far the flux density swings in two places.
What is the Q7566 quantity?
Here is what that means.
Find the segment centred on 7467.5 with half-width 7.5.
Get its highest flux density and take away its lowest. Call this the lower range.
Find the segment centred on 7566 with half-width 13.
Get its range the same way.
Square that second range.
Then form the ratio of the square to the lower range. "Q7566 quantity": 3.6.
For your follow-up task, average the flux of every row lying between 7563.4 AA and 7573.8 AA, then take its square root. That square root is 4.91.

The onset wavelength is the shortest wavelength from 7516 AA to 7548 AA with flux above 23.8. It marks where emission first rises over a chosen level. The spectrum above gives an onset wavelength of 7517.36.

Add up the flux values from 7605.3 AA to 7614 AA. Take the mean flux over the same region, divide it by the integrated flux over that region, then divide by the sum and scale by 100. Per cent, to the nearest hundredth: 0.10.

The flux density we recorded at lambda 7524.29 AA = 24.23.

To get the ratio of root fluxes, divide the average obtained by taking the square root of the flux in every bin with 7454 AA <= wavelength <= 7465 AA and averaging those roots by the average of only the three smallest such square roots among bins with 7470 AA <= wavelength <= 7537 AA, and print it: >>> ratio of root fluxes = 1.04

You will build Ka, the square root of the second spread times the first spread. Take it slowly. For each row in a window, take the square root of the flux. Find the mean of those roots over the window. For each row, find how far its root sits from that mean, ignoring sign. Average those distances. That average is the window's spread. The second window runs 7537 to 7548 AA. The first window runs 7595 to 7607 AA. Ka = 0.071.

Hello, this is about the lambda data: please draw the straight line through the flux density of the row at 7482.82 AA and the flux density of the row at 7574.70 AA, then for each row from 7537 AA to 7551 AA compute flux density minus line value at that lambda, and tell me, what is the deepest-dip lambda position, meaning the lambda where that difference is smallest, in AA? 7550.32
